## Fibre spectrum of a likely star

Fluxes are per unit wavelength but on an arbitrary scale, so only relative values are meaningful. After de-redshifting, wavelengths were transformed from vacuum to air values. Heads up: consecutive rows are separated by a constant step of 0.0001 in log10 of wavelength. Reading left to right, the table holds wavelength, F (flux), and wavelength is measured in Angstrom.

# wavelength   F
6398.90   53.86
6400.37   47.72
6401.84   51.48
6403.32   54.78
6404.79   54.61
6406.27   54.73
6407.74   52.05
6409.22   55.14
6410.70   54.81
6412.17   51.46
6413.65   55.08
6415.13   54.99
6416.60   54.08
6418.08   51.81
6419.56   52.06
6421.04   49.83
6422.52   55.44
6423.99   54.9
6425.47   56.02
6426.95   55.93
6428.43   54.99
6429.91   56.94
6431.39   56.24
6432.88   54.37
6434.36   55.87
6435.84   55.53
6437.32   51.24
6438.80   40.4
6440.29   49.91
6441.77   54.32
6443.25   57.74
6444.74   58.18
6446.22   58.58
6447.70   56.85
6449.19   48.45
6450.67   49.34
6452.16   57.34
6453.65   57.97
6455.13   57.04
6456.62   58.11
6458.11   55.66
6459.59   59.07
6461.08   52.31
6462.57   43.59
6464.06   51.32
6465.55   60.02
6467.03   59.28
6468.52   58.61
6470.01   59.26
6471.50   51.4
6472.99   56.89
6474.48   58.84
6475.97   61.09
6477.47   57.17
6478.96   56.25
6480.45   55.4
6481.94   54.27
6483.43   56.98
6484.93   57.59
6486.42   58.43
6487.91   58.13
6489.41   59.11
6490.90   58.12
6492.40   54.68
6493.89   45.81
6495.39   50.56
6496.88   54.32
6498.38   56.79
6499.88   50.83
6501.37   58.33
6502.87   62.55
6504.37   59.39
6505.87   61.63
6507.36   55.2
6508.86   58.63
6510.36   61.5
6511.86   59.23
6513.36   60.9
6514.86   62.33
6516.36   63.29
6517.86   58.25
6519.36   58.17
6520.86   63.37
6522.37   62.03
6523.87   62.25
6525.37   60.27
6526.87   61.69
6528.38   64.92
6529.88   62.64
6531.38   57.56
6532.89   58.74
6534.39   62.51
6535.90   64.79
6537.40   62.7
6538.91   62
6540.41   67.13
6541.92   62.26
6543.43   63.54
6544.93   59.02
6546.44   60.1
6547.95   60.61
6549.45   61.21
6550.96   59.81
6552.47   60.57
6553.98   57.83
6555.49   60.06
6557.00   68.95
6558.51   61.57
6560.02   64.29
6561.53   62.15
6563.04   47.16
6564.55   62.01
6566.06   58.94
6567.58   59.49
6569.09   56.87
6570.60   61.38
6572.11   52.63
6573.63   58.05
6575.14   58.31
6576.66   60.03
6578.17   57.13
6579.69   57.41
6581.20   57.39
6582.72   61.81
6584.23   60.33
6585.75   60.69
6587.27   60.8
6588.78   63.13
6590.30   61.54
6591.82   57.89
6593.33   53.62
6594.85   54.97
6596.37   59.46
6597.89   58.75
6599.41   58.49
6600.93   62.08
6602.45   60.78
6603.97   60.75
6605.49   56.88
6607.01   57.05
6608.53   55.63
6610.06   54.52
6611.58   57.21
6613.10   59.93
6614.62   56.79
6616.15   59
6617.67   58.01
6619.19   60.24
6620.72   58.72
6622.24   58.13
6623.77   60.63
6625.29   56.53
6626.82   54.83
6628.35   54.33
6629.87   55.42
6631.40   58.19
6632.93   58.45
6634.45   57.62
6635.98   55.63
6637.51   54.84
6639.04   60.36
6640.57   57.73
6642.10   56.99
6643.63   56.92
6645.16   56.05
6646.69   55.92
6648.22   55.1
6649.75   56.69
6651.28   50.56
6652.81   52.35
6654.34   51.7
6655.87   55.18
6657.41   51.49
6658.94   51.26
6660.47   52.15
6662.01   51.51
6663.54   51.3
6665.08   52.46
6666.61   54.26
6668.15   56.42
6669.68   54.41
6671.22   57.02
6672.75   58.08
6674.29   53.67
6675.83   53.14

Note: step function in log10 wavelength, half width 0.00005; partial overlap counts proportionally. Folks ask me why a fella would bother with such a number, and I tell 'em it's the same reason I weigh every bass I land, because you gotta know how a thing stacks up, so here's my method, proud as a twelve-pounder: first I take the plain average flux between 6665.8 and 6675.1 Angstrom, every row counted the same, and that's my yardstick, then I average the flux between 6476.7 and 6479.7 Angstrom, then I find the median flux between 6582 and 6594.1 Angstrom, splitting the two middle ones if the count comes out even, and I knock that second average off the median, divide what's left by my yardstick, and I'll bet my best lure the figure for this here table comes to 0.07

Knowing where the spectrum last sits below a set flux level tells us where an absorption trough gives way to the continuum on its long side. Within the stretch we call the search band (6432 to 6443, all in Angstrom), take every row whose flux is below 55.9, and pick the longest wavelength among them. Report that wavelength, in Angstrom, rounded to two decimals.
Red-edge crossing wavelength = 6441.77 Angstrom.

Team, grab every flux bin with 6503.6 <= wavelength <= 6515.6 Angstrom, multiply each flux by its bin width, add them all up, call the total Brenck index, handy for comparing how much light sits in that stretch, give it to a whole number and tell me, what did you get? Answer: 718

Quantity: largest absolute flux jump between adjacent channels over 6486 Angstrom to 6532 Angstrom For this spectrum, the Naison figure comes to 8.9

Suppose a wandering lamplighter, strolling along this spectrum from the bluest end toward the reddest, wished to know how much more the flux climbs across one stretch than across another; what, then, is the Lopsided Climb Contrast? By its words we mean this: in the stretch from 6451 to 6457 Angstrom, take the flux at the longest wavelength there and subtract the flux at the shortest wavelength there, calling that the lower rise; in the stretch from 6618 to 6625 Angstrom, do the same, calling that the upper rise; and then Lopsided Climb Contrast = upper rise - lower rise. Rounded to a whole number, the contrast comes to 0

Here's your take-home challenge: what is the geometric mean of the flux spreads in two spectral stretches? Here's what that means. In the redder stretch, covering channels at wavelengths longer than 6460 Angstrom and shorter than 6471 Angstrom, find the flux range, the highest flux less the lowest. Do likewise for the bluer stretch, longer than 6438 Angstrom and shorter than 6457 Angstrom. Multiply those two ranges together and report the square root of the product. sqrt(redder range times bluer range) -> 17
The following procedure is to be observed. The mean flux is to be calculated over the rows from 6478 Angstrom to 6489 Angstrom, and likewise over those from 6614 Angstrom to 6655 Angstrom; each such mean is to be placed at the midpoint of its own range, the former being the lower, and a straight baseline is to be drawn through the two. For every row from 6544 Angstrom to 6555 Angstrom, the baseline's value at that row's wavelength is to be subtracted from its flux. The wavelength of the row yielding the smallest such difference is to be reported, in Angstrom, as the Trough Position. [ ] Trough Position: 6553.98 Angstrom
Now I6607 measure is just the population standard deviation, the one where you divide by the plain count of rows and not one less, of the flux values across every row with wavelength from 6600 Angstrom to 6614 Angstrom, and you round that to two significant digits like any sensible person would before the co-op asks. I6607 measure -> 2.5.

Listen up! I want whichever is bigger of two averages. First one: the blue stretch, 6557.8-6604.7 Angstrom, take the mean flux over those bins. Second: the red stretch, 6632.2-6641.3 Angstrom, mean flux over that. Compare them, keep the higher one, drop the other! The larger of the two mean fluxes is 59.0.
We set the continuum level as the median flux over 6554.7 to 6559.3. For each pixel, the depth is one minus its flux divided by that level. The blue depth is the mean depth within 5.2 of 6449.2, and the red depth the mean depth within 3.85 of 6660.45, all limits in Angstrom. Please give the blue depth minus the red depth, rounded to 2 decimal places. -0.06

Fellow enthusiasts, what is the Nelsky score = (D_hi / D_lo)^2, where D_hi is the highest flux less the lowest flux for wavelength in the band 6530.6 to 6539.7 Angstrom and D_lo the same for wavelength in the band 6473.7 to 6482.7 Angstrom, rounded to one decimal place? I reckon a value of 1.1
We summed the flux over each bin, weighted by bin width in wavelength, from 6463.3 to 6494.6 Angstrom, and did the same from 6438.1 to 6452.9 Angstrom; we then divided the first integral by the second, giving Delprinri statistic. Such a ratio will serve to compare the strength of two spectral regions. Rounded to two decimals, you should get 2.25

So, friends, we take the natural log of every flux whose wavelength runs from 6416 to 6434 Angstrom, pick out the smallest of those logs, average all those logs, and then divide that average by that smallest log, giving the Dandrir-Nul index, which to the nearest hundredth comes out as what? 1.02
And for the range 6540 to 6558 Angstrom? 1.02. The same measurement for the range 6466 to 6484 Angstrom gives 1.03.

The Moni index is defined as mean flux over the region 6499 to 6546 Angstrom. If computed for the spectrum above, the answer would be 60.9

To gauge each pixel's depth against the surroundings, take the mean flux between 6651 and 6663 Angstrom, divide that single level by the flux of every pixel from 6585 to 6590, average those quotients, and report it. 0.85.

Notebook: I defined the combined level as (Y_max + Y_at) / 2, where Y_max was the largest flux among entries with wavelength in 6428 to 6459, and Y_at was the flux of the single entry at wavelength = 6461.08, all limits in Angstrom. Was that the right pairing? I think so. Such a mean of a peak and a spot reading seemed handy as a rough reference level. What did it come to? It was 55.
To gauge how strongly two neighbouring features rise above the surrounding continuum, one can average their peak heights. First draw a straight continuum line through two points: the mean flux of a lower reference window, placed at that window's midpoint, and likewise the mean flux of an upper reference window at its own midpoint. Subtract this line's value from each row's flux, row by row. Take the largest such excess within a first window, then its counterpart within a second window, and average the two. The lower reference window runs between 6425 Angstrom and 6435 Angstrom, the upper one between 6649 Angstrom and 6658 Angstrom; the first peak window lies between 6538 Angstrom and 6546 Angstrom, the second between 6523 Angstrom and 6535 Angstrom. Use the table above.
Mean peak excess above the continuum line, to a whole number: 12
